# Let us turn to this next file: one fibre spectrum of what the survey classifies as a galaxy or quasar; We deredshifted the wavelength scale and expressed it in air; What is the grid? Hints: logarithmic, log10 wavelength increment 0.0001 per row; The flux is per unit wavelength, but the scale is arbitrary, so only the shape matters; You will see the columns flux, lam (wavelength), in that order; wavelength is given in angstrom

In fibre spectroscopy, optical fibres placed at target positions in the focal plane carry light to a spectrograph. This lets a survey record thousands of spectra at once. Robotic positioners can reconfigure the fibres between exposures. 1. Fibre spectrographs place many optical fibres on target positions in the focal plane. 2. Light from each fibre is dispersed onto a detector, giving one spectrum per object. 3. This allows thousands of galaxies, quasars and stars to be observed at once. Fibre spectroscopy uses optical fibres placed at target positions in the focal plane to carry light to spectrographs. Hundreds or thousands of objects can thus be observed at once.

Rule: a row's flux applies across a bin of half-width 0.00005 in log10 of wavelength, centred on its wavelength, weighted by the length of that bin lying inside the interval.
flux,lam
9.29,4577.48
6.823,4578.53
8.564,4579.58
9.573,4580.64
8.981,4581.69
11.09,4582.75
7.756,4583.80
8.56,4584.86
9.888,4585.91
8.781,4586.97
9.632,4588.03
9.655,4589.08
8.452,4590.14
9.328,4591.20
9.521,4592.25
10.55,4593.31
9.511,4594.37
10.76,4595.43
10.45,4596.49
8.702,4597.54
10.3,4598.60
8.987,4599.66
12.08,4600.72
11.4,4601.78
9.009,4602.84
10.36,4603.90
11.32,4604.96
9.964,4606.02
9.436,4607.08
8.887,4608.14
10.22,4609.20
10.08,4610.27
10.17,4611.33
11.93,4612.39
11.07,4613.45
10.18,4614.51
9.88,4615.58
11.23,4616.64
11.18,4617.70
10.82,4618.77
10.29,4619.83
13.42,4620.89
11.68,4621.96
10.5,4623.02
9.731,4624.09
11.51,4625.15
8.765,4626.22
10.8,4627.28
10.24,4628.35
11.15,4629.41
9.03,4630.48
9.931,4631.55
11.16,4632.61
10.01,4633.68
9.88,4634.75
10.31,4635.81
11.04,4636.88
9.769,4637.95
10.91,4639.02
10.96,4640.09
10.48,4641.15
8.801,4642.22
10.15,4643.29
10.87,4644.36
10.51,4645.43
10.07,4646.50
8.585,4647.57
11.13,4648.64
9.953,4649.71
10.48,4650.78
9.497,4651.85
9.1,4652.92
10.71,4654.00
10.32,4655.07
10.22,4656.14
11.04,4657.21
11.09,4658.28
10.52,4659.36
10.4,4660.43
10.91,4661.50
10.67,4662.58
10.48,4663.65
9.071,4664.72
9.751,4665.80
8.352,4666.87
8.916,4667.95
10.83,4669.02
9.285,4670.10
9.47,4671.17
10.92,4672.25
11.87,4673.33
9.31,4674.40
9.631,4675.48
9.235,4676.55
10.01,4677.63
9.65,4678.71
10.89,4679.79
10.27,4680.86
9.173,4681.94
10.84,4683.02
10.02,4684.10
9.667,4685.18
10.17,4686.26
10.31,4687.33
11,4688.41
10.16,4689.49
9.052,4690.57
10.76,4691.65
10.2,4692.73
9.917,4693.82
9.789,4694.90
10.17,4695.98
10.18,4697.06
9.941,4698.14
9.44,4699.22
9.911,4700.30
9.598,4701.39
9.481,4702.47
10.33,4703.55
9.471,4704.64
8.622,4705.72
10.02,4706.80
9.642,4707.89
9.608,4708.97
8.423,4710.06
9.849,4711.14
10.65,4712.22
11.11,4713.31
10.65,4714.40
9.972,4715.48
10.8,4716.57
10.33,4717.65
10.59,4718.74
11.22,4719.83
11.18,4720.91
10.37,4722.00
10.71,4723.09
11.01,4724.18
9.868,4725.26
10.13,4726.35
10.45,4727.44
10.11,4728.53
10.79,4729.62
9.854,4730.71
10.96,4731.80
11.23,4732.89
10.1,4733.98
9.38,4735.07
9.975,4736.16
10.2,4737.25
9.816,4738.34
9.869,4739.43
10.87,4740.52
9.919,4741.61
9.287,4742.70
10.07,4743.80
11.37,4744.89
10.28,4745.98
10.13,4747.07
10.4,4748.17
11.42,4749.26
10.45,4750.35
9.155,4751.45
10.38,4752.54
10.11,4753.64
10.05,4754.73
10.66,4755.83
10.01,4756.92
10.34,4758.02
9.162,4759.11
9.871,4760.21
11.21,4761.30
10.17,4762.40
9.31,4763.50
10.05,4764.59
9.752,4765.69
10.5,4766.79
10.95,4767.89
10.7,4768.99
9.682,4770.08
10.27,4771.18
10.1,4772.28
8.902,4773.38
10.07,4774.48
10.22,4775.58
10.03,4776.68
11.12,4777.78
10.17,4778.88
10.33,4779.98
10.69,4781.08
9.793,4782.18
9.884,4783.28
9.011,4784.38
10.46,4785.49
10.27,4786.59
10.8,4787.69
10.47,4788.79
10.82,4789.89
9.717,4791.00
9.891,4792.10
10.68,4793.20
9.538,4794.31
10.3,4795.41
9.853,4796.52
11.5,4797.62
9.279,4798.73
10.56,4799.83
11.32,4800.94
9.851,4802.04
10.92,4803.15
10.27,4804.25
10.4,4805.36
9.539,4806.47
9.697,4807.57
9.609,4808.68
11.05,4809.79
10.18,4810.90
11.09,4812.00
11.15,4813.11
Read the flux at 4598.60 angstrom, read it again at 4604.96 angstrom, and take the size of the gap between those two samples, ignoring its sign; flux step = 1.0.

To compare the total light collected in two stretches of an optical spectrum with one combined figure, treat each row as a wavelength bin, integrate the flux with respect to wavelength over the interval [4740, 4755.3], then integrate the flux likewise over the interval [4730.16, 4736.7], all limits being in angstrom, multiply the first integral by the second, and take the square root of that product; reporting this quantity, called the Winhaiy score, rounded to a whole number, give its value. 103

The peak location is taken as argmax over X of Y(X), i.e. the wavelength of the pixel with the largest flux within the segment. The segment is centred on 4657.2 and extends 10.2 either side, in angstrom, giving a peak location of 4648.64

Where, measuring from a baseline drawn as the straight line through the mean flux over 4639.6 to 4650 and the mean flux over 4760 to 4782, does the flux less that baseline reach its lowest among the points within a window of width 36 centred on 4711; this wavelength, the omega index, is 4710.06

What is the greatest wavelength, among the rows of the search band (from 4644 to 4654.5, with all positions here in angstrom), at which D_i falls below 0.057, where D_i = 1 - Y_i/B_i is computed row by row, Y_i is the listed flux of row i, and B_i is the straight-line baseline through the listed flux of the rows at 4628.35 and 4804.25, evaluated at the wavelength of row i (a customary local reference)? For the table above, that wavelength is 4654.00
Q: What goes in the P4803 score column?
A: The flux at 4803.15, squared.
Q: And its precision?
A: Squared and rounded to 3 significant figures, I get 119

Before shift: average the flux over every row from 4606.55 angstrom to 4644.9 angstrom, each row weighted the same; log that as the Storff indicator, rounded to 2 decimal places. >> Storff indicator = 10.46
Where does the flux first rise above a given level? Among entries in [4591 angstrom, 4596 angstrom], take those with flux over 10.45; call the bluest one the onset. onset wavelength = 4593.31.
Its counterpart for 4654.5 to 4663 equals 4657.21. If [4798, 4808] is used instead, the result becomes 4799.83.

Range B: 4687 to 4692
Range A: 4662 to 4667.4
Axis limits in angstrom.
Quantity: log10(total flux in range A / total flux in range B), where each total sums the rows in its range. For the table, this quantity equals -0.026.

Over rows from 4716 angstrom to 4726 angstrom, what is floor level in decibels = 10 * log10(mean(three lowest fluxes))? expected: 10.1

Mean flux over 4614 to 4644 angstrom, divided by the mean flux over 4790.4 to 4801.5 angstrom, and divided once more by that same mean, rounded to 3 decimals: 0.100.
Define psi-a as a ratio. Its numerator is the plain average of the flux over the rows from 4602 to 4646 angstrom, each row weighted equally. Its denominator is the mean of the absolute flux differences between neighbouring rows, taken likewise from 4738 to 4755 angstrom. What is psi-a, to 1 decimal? 14.1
